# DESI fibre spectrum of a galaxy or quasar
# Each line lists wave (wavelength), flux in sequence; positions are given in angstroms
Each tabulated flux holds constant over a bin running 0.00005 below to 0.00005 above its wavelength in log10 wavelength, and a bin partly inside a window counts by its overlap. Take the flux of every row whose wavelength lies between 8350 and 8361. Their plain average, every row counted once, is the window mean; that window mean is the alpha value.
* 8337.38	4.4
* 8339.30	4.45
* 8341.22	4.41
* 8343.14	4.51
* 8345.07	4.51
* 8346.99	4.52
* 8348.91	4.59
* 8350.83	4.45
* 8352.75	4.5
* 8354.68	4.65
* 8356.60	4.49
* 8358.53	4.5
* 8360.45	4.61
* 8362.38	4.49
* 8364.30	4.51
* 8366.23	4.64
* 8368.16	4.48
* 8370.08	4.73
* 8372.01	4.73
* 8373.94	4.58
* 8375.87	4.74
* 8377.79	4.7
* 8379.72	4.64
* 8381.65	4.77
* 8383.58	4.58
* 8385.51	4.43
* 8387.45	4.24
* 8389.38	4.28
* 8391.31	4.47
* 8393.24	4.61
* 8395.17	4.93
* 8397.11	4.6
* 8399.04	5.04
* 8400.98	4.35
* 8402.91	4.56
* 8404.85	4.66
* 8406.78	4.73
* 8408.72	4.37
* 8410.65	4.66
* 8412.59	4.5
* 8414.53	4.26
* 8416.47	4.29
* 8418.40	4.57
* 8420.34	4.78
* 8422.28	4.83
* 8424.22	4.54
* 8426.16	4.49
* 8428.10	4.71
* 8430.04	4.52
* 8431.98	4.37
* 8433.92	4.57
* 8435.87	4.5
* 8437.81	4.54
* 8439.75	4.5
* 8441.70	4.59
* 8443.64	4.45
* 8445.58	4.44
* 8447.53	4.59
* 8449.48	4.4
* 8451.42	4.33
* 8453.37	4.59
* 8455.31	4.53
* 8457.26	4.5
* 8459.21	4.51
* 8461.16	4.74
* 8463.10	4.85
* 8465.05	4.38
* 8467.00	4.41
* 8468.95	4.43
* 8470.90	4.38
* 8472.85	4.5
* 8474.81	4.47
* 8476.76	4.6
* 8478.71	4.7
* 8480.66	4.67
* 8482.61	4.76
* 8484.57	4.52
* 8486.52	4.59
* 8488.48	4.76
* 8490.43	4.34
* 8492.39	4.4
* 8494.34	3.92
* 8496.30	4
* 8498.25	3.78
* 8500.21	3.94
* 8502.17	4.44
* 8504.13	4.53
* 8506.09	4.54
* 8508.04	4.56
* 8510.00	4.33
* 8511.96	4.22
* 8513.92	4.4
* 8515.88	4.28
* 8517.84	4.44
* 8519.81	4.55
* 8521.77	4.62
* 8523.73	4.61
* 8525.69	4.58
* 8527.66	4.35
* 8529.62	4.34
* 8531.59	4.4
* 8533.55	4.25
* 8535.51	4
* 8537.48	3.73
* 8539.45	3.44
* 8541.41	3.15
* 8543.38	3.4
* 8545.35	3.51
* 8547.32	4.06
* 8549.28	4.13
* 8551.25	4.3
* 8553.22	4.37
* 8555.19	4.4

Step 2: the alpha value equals 4.53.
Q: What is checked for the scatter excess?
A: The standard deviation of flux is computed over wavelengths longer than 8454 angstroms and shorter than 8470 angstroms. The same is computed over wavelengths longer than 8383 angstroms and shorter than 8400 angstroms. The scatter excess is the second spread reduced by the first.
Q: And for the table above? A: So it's 0.10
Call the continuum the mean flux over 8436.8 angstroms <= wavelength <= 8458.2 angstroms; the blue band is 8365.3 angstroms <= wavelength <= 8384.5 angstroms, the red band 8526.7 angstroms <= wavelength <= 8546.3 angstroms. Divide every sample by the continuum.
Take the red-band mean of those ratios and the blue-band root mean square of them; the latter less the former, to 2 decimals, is 0.18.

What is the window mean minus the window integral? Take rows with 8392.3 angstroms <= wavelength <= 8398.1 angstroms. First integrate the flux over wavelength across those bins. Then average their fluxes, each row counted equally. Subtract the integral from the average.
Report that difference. -22.6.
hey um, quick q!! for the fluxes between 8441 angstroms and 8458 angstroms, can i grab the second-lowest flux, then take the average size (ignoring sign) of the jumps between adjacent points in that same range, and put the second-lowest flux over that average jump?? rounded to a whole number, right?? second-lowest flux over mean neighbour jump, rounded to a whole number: 39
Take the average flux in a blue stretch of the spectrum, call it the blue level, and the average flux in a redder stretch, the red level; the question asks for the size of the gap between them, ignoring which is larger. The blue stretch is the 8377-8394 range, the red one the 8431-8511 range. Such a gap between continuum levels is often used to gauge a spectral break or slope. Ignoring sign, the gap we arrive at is 0.06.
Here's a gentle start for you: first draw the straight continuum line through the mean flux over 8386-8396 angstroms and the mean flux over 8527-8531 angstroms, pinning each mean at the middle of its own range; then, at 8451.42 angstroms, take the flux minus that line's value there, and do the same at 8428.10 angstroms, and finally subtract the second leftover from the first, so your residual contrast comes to -0.4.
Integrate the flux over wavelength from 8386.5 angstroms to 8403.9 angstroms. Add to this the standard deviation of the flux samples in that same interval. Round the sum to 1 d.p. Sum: 79.7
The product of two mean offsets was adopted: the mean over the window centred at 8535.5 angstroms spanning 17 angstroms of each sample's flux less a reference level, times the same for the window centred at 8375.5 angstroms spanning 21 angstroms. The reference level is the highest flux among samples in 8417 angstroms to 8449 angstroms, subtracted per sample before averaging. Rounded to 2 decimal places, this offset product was 0.18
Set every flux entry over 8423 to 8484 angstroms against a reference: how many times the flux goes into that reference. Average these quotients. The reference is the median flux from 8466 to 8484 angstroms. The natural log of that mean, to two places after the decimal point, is -0.01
